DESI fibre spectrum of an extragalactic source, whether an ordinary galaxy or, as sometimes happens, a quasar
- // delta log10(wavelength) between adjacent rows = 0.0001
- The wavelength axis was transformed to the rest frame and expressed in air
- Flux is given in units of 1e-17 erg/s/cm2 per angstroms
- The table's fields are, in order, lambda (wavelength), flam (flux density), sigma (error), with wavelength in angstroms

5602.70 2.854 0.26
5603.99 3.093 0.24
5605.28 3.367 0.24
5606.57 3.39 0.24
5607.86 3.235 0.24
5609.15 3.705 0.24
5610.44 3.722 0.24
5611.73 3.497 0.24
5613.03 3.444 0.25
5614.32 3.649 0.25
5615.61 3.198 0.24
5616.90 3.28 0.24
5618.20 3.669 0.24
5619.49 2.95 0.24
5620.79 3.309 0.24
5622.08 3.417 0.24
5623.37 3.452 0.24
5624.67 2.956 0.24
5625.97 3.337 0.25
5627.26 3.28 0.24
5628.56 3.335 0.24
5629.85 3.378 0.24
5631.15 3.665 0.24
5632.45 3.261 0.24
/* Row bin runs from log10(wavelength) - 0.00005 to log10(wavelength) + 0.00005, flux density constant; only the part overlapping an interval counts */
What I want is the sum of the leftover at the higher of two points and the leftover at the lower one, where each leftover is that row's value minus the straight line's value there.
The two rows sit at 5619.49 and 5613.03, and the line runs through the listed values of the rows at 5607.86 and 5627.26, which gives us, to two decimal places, -0.11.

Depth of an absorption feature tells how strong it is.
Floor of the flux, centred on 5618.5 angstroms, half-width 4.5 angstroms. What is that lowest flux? 2.95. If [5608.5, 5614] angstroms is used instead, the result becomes 3.444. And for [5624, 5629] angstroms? 2.956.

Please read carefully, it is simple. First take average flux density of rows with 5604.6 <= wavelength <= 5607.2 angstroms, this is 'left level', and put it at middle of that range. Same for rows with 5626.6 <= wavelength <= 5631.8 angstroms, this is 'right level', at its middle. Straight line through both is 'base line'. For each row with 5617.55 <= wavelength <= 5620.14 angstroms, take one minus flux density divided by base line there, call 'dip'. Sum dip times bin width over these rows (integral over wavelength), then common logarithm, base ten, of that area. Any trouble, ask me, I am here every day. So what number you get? -1.2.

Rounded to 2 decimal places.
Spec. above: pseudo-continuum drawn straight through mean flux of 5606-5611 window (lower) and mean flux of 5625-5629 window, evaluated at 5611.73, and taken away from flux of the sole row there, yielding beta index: 0.02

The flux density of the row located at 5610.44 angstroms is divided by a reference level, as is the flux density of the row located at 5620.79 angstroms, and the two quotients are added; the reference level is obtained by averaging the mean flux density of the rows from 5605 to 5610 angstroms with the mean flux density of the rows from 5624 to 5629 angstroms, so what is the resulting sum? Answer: 2.11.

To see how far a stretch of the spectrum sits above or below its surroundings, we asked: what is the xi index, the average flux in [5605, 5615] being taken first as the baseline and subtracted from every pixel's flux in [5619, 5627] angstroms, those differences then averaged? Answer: -0.26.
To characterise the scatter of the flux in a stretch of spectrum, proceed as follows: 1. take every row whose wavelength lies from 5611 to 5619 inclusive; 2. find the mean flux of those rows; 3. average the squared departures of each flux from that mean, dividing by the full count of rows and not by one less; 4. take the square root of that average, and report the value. 0.174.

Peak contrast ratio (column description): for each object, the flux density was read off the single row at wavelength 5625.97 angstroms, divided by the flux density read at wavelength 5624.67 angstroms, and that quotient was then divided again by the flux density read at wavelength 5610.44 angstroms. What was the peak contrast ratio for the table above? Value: 0.30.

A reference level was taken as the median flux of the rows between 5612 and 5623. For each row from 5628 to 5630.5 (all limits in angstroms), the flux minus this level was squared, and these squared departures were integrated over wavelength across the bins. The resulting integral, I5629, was 0.00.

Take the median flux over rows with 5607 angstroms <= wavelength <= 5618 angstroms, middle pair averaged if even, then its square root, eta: 1.86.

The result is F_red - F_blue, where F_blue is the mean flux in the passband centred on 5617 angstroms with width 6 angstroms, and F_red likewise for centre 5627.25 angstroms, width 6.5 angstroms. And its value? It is -0.09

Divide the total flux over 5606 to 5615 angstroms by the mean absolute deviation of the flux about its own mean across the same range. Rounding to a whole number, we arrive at 167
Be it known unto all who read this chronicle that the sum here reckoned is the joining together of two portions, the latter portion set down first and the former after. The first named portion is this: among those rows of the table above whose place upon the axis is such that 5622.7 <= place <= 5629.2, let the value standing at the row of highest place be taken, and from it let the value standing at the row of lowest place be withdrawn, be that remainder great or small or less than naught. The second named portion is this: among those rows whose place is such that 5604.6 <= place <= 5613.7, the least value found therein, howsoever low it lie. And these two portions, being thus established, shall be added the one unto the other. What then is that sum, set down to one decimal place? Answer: 3.1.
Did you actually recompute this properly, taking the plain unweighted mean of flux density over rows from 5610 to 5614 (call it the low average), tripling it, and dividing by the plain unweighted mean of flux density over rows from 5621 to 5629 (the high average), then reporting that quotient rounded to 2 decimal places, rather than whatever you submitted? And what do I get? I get 3.23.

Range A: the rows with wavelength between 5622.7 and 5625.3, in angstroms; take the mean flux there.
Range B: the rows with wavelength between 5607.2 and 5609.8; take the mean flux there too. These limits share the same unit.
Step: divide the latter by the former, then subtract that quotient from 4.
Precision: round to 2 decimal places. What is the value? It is 2.92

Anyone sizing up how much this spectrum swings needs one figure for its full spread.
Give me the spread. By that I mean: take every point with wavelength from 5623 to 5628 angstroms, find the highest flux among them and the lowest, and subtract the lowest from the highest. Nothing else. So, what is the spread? 0.5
